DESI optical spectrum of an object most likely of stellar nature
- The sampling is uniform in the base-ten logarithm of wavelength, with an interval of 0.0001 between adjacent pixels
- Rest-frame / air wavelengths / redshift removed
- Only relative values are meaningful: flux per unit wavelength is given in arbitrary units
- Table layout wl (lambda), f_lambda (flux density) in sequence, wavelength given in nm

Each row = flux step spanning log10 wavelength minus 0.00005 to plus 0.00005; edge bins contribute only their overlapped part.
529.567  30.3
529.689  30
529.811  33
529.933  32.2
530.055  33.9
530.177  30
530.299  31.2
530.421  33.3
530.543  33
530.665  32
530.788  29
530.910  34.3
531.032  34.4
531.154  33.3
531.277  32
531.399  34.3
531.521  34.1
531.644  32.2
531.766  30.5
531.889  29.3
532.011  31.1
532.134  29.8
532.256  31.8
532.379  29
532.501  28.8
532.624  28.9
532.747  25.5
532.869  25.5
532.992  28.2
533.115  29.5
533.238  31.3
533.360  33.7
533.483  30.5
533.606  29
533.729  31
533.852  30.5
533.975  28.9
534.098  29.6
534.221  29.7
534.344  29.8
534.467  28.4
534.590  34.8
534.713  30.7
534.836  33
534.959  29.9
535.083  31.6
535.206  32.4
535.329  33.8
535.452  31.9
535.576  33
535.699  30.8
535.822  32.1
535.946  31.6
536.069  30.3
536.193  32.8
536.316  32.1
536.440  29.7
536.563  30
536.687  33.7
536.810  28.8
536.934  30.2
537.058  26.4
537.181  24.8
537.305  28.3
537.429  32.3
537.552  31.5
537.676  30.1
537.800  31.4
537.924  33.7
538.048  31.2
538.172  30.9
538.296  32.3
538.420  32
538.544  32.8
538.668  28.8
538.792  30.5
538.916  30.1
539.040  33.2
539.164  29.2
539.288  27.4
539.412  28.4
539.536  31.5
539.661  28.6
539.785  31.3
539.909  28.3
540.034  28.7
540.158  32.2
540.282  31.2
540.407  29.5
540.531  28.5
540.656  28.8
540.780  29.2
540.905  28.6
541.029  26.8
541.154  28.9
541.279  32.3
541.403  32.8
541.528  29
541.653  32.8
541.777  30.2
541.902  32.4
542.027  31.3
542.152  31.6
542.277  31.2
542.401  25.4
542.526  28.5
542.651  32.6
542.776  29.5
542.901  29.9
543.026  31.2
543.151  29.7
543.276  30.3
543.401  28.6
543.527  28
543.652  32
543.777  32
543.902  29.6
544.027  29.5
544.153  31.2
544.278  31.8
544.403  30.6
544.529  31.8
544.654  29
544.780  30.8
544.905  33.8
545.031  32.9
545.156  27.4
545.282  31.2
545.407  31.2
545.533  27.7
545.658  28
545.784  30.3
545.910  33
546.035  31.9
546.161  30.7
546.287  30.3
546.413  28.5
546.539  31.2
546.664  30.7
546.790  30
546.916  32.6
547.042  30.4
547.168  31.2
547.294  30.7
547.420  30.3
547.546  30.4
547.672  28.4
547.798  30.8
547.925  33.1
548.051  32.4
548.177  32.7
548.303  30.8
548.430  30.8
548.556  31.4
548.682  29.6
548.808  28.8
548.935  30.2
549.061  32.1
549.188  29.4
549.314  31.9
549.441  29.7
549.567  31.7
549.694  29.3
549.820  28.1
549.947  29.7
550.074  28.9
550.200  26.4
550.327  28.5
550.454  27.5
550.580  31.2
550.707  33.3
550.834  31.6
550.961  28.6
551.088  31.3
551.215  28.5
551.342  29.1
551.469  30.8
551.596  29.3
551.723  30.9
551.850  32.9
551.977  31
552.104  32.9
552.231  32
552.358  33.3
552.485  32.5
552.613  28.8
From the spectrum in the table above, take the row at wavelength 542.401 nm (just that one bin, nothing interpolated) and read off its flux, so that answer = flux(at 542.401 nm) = 25.4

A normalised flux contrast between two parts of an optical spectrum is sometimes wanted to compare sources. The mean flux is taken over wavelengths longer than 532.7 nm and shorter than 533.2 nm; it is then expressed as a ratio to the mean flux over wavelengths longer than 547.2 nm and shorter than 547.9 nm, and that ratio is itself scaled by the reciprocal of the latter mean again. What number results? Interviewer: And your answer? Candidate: 0.030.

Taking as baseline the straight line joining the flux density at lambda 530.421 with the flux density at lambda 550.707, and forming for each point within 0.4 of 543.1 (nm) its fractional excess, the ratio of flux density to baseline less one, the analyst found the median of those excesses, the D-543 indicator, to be -0.105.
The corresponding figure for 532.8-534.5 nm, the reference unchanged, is -0.110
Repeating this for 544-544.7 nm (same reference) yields -0.072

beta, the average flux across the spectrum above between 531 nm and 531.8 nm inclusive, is 33.0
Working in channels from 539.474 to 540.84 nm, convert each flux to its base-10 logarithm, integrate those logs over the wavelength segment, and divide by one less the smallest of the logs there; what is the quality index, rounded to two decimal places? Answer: -4.46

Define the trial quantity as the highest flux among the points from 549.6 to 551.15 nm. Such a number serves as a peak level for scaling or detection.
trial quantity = 33.3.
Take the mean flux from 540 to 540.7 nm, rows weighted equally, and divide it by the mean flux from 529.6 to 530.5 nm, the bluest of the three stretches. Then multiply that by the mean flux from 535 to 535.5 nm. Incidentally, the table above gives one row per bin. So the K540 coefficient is 30.3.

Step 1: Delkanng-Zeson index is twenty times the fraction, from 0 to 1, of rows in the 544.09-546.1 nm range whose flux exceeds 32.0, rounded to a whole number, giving 4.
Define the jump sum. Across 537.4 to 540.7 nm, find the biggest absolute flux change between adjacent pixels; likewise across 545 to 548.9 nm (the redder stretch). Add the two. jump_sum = 9.5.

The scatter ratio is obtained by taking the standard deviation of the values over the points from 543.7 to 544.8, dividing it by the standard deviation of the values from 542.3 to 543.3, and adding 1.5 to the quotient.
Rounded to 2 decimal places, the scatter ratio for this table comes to 2.03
